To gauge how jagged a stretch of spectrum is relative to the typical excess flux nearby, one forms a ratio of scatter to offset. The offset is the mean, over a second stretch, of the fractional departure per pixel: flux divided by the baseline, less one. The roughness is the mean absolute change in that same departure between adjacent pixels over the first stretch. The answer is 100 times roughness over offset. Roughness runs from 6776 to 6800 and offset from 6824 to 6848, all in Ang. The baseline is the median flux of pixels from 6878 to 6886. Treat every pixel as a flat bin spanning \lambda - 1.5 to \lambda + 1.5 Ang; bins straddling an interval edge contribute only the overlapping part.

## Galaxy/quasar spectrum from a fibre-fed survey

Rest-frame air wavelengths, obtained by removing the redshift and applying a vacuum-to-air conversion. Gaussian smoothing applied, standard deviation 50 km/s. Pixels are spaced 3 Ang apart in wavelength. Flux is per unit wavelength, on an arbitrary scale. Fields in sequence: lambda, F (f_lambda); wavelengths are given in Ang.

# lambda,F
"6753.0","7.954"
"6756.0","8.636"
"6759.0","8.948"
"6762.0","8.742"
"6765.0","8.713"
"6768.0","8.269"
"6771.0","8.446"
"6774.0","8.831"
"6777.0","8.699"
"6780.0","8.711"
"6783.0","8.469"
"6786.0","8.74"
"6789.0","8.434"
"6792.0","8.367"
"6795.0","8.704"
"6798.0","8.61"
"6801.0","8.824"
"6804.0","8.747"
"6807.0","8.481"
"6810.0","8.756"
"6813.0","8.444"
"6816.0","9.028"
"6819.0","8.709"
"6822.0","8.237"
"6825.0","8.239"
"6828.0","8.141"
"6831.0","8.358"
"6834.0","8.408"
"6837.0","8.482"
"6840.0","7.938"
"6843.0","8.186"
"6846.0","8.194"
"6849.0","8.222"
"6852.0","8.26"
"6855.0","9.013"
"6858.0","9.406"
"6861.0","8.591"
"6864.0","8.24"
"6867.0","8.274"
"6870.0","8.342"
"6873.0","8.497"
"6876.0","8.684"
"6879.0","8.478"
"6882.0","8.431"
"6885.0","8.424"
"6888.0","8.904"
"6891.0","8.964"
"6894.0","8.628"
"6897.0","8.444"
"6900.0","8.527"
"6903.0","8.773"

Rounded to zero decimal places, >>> -101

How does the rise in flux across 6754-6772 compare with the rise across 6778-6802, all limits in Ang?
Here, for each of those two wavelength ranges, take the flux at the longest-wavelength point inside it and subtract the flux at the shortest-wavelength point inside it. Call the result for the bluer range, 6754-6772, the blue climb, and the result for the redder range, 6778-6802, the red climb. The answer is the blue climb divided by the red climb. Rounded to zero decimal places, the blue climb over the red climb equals -2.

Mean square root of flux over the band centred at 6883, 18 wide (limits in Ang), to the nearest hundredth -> 2.94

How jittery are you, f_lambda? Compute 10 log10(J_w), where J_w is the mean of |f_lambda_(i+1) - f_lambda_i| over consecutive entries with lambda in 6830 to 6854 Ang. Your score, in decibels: -8.5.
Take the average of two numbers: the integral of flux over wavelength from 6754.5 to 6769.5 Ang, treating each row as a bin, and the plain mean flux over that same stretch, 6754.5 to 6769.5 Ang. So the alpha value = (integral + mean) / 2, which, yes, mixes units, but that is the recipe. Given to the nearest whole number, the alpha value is 69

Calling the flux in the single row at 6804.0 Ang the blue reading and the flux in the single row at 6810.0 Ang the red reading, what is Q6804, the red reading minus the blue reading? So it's 0.01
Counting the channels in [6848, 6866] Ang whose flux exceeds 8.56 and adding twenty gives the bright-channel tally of 23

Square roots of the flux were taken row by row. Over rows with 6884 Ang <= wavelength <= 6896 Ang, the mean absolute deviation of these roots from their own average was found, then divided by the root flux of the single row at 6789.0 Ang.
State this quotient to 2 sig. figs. 0.012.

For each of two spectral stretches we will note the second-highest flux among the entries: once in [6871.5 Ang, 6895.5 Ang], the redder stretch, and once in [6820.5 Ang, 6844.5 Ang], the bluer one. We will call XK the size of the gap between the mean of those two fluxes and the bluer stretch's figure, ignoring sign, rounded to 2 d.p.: 0.25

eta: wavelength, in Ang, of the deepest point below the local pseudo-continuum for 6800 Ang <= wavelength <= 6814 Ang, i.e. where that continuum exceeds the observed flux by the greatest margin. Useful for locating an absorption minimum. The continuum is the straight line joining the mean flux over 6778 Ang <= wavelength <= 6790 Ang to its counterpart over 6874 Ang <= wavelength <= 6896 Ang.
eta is 6813.0 Ang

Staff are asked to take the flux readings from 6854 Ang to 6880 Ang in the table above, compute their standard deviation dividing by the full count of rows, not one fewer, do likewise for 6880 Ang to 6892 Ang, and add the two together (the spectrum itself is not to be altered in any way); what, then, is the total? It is 0.61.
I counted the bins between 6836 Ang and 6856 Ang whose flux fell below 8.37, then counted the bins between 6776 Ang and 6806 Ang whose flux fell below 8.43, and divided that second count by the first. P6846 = 0.2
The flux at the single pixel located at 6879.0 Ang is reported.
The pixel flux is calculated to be 8.478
